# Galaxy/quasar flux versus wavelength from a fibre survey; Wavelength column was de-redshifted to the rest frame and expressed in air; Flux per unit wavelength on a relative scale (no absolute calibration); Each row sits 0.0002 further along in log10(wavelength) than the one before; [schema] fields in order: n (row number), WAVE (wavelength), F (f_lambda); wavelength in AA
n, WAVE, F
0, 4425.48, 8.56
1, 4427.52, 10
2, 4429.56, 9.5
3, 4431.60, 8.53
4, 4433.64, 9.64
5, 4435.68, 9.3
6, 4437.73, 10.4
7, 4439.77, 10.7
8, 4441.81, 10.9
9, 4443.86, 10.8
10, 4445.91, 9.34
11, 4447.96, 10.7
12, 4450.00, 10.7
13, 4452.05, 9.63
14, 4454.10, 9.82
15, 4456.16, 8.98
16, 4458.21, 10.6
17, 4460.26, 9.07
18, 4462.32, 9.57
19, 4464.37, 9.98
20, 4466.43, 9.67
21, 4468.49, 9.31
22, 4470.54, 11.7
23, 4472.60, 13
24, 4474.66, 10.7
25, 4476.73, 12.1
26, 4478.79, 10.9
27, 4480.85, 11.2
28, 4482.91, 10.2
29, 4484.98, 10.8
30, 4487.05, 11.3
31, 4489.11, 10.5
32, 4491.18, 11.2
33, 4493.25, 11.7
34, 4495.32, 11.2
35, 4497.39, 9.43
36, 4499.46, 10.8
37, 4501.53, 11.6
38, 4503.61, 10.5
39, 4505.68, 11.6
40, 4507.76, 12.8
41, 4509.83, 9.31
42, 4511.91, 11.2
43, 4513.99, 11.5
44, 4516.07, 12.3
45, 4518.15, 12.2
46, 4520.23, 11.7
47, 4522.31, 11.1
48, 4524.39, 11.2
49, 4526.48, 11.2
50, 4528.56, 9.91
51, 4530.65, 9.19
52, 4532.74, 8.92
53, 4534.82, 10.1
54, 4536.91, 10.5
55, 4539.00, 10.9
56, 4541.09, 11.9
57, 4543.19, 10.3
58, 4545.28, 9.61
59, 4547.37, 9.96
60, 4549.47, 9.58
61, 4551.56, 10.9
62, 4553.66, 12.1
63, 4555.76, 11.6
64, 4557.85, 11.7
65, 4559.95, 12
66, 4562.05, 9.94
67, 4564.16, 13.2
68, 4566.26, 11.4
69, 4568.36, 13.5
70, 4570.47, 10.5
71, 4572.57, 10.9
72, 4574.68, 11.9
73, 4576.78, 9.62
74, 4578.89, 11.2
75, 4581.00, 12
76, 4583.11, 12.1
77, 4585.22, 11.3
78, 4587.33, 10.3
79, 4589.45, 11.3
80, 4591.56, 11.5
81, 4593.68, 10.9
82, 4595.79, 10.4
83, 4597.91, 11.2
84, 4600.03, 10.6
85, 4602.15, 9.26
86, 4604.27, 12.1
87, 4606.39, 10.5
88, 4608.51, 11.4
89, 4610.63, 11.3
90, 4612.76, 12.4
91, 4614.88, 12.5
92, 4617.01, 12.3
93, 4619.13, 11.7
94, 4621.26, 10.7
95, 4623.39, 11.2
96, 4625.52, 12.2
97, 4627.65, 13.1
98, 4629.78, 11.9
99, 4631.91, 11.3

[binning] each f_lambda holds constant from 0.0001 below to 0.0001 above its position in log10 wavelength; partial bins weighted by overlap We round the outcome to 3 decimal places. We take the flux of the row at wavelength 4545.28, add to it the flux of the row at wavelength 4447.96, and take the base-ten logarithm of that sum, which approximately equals 1.308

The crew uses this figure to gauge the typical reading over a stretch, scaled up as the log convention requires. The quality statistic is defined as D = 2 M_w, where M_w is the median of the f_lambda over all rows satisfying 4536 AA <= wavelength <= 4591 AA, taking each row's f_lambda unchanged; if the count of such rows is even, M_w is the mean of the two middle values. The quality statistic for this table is 22.50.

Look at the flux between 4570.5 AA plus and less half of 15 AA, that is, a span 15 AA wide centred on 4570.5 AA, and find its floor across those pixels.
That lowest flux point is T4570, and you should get 9.62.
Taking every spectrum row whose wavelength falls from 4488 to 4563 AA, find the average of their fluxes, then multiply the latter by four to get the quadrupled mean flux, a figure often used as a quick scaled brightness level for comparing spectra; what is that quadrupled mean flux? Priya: 43.6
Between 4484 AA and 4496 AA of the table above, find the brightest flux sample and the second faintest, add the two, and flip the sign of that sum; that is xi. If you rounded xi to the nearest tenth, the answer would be -22.5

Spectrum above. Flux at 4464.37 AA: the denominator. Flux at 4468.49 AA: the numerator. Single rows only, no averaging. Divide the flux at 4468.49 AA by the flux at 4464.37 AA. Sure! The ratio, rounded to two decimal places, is 0.93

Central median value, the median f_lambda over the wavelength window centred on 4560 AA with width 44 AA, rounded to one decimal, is 11.2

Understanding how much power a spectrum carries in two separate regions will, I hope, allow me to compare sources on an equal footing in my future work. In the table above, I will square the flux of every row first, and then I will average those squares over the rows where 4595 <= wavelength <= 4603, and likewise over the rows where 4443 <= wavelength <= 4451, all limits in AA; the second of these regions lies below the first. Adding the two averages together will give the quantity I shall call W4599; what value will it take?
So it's 216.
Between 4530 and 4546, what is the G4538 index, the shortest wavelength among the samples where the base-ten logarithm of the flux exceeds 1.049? 4541.09 AA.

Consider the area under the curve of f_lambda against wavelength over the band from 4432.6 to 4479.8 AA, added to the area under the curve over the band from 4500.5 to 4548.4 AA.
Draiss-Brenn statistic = 1007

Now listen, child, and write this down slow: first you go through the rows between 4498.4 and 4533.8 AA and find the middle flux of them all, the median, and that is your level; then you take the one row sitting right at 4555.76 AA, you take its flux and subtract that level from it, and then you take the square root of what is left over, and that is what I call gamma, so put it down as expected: 0.63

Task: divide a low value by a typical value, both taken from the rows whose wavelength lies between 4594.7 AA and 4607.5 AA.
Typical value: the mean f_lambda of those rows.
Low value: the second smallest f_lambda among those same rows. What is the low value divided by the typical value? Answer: 0.97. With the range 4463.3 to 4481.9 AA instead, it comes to 0.88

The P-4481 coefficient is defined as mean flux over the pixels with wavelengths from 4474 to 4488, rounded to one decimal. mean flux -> 11.0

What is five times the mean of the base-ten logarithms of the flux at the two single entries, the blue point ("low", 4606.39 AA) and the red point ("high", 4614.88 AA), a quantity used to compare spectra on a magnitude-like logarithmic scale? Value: 5.30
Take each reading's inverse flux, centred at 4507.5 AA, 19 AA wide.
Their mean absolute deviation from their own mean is 0.0061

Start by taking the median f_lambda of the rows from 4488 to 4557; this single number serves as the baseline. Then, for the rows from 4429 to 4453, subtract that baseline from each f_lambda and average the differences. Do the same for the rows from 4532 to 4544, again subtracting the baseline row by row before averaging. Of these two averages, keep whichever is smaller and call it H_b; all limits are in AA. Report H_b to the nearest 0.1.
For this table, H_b -1.1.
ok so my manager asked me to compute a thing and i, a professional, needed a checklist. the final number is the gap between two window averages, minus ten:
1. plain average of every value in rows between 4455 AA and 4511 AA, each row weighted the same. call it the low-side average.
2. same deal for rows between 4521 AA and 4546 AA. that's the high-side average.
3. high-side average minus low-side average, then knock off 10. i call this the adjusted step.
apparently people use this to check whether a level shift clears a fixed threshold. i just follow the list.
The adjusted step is -10.3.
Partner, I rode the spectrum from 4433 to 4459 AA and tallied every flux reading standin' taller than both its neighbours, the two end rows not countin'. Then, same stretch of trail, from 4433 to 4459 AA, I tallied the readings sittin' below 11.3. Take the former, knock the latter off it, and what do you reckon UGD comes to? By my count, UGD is -11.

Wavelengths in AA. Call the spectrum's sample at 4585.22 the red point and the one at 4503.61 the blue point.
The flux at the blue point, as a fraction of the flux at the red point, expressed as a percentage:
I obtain 92.9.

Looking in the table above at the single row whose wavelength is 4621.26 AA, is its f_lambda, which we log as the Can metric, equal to 10.7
